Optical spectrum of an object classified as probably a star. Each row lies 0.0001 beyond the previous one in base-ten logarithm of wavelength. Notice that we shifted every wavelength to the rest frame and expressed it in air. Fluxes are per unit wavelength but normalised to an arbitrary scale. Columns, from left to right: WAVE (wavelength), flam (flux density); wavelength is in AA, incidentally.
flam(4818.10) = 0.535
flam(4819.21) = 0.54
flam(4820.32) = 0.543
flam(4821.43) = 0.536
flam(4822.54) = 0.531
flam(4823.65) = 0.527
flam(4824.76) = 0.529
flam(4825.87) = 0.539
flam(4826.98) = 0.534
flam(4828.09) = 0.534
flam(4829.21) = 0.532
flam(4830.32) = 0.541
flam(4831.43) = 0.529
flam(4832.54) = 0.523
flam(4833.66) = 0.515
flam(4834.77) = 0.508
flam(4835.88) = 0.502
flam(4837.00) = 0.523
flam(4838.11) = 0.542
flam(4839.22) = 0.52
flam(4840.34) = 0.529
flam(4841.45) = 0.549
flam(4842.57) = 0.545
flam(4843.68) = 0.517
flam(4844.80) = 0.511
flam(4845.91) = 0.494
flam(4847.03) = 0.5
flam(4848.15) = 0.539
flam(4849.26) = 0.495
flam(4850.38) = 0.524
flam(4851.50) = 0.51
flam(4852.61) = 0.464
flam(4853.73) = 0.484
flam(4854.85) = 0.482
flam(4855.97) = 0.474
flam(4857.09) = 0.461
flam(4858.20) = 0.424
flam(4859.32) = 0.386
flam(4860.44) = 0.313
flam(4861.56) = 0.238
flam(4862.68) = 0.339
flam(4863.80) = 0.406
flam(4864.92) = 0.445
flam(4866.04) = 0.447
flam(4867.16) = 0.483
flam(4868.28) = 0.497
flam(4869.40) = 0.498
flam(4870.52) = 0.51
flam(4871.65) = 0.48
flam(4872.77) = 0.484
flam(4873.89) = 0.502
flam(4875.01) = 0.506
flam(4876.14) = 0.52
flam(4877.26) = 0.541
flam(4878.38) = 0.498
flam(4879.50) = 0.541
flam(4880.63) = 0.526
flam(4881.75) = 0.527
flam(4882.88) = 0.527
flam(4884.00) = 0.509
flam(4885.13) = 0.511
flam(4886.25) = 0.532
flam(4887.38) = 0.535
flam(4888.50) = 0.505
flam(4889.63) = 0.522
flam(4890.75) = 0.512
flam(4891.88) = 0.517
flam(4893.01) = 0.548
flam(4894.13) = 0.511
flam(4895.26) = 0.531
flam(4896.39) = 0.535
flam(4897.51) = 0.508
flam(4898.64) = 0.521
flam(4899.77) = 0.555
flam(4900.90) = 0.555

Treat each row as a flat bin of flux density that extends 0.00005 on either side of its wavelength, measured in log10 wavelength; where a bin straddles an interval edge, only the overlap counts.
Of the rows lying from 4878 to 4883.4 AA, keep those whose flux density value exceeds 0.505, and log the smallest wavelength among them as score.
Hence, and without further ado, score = 4879.50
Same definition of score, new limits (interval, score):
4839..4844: 4839.22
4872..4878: 4875.01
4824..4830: 4824.76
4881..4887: 4881.75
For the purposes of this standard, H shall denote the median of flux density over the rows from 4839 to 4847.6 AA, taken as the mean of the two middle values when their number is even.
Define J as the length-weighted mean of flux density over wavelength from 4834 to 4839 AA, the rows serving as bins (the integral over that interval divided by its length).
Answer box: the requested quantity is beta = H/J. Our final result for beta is 1.00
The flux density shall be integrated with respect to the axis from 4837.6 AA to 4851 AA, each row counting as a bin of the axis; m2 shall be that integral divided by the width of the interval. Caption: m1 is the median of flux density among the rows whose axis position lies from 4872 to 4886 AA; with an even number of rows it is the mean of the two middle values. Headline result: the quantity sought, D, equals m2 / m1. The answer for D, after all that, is 1.012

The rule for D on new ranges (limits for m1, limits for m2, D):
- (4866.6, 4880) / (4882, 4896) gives 1.044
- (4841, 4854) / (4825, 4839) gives 1.032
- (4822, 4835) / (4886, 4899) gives 0.987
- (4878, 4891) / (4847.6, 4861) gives 0.884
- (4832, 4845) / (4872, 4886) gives 0.989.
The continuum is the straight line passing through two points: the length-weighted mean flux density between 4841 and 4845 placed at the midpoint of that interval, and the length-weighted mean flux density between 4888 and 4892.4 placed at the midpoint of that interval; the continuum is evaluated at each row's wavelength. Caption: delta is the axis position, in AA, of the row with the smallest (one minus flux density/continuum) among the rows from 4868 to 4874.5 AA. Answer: 4870.52 AA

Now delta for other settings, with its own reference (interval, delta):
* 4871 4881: 4879.50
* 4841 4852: 4841.45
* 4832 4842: 4841.45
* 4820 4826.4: 4820.32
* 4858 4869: 4868.28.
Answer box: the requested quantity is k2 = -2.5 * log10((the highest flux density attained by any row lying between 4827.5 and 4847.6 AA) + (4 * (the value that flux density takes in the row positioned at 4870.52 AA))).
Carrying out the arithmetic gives -1.03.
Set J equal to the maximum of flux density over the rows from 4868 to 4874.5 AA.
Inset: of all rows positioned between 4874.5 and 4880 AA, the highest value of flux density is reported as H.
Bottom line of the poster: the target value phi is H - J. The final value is 0.031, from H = 0.541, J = 0.51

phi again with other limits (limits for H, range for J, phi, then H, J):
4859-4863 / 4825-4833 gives -0.155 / 0.386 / 0.541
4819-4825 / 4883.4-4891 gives 0.008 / 0.543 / 0.535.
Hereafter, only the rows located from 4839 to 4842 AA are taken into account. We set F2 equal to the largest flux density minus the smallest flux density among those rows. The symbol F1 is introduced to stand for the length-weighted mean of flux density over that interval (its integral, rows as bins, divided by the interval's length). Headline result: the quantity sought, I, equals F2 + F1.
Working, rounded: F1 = 0.534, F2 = 0.029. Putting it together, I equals 0.56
